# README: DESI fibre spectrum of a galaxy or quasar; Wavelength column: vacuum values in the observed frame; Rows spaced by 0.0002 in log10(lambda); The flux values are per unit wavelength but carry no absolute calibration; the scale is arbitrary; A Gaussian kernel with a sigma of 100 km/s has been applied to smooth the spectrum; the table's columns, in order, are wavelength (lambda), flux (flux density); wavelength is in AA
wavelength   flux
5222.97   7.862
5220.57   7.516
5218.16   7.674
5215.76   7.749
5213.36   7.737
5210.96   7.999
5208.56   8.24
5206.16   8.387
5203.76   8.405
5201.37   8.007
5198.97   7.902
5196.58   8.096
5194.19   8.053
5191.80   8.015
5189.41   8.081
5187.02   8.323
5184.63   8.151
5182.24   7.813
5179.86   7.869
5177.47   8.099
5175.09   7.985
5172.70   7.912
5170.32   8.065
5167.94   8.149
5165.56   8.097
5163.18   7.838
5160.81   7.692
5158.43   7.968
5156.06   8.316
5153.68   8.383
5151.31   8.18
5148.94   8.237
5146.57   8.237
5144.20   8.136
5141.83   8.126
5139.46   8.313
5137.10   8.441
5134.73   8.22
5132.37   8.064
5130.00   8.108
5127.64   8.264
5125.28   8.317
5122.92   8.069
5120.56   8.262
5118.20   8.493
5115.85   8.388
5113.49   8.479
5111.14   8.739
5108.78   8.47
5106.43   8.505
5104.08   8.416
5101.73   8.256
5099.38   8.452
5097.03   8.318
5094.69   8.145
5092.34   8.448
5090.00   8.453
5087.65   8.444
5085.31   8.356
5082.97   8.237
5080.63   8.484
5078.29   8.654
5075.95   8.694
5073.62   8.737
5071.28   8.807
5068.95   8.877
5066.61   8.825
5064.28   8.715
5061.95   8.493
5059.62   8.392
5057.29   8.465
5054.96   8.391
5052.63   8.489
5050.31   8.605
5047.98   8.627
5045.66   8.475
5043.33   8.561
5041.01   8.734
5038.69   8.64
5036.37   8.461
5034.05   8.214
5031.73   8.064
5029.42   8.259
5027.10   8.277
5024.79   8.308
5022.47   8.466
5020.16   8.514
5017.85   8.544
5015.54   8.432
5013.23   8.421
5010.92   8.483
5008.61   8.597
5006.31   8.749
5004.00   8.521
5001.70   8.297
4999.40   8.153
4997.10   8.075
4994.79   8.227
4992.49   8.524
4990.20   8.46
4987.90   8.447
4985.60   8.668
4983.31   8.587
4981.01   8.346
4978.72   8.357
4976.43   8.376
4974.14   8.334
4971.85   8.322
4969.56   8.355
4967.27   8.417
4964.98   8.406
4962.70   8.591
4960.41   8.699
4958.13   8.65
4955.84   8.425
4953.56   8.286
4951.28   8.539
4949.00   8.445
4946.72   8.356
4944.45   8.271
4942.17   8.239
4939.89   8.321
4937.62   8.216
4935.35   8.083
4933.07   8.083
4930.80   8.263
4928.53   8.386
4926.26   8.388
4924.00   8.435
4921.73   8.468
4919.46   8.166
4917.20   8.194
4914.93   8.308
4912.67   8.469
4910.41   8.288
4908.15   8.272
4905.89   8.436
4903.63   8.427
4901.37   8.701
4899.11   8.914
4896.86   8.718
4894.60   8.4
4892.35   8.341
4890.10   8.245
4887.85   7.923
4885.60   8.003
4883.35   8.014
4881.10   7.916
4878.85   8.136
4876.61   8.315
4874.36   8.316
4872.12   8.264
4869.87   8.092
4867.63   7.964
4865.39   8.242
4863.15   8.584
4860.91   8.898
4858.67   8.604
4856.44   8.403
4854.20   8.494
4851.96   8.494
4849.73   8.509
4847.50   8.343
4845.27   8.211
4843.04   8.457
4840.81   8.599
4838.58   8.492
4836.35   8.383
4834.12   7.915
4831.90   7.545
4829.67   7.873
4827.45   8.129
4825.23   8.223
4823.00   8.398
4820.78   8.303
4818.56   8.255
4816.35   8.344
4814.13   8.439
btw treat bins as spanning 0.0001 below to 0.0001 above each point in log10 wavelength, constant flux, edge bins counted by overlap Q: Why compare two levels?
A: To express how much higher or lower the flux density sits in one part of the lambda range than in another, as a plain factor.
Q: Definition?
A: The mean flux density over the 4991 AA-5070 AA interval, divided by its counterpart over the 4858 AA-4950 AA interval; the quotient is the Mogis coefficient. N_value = 1.018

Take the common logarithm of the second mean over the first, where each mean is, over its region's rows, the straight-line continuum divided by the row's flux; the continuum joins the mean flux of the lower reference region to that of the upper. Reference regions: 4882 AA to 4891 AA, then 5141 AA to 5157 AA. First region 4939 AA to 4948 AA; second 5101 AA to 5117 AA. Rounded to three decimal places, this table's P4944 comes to -0.002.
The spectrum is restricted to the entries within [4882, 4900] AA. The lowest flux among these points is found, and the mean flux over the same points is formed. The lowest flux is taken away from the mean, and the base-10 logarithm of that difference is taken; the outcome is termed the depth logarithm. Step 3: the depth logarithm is -0.4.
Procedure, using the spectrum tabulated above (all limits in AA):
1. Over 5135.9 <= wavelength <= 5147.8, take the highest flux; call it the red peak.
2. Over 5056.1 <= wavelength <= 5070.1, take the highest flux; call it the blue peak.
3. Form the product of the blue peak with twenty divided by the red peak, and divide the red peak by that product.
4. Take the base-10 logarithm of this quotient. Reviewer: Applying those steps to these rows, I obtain -0.397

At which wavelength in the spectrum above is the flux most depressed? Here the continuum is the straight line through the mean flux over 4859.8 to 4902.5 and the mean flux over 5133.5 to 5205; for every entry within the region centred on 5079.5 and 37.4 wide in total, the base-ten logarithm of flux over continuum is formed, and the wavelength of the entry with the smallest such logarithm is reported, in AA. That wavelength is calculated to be 5094.69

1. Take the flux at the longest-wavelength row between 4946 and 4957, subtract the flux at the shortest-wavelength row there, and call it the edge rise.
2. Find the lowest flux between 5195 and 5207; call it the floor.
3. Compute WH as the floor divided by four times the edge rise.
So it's 29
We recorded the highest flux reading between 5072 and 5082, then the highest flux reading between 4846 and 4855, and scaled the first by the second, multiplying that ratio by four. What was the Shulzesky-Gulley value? 4.11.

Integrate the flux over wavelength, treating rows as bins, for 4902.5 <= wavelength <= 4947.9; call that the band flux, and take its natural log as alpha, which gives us 5.93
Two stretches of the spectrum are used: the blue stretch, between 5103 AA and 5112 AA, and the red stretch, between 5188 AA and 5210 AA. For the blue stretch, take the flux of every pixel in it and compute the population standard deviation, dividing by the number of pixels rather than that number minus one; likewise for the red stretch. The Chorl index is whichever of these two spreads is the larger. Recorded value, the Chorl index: 0.165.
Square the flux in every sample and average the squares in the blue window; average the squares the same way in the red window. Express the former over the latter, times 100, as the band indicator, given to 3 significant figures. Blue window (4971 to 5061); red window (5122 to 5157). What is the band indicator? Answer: 105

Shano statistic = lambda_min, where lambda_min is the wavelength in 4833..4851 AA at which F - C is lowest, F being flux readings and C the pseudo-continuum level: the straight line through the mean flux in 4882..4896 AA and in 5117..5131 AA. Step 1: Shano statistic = 4834.12 AA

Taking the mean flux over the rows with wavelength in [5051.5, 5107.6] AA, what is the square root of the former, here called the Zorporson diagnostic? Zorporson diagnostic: 2.92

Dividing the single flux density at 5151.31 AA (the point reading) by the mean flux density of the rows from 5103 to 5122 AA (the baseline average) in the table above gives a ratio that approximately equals 0.97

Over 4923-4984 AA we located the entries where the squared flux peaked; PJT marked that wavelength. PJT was 4960.41 AA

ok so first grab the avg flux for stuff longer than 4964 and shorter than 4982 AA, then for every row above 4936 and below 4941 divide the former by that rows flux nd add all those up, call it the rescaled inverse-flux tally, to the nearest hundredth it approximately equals 2.02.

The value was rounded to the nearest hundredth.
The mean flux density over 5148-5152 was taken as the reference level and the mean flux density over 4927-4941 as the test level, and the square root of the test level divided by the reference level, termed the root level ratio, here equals 1.00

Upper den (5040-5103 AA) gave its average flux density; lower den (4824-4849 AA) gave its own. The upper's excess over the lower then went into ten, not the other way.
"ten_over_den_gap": 31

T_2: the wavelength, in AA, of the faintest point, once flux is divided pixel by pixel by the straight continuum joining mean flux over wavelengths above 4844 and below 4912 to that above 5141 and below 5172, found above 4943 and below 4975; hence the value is 4944.45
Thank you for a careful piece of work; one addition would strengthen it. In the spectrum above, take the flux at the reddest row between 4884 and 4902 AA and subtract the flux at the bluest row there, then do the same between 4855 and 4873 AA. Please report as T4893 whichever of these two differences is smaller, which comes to -0.14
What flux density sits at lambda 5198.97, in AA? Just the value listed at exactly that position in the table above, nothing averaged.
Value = 7.902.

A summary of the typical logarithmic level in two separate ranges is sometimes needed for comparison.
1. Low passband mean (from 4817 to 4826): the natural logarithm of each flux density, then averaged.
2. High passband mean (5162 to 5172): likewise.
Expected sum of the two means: 4.20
